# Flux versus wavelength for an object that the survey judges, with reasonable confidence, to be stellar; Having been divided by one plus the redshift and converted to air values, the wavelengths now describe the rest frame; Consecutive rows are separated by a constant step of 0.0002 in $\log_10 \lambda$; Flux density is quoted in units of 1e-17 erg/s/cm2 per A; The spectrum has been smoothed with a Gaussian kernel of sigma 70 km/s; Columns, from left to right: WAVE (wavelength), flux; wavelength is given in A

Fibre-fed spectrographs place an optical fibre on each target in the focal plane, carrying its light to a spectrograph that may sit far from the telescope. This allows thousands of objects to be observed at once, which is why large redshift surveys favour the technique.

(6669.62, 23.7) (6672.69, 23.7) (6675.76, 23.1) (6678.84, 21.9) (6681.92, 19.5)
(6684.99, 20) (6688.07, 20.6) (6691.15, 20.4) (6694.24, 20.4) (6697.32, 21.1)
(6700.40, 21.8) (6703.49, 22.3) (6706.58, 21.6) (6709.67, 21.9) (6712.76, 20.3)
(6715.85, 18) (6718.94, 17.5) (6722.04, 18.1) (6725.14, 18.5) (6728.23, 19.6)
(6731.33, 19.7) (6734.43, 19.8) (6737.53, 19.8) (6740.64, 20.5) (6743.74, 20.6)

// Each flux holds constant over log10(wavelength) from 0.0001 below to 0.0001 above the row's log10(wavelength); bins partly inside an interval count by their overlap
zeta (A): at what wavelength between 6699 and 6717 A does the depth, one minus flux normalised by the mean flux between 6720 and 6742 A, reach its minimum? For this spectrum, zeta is 6703.49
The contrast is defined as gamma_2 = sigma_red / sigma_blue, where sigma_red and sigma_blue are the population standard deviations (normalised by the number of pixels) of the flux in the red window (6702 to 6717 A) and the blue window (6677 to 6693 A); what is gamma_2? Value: 1.9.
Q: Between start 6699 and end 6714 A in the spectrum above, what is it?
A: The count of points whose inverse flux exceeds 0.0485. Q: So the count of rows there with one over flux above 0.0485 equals 1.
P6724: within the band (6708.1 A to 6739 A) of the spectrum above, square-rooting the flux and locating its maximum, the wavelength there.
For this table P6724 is 6709.67 A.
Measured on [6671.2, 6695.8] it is 6672.69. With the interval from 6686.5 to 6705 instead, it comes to 6703.49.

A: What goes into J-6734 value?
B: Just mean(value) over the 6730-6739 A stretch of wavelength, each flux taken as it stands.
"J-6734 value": 19.8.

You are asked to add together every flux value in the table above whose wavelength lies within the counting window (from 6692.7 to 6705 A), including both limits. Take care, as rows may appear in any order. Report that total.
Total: 86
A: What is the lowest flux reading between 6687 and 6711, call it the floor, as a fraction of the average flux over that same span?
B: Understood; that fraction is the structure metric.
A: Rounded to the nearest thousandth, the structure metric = 0.959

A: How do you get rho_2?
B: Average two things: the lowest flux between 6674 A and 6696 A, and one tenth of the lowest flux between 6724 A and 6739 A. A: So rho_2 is 10.7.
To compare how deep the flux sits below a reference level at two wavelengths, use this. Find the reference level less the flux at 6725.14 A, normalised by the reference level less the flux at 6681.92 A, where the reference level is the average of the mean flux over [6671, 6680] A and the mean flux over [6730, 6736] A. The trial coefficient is 1.5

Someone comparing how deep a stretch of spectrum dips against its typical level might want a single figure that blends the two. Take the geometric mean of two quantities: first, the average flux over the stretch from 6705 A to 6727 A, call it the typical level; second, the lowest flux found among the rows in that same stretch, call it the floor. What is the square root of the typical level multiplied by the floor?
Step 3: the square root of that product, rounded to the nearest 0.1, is 18.4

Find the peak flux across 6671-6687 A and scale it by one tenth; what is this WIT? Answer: 2.37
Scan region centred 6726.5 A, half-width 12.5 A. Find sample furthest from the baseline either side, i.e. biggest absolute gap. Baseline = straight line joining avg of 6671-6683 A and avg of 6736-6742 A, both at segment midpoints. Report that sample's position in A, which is 6718.94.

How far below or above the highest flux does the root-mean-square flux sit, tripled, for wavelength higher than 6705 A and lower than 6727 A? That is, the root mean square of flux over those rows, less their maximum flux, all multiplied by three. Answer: -7.2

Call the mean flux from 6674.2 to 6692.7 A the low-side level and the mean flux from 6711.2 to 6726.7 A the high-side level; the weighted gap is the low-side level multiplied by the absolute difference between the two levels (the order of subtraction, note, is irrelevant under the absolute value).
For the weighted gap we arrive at 51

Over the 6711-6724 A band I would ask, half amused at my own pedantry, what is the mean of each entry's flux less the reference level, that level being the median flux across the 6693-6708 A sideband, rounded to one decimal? -3.1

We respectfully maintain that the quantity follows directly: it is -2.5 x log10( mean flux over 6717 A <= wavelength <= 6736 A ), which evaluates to -3.189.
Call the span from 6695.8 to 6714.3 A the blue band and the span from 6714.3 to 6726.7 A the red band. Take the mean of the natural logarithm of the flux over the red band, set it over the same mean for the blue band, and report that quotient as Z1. 0.943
